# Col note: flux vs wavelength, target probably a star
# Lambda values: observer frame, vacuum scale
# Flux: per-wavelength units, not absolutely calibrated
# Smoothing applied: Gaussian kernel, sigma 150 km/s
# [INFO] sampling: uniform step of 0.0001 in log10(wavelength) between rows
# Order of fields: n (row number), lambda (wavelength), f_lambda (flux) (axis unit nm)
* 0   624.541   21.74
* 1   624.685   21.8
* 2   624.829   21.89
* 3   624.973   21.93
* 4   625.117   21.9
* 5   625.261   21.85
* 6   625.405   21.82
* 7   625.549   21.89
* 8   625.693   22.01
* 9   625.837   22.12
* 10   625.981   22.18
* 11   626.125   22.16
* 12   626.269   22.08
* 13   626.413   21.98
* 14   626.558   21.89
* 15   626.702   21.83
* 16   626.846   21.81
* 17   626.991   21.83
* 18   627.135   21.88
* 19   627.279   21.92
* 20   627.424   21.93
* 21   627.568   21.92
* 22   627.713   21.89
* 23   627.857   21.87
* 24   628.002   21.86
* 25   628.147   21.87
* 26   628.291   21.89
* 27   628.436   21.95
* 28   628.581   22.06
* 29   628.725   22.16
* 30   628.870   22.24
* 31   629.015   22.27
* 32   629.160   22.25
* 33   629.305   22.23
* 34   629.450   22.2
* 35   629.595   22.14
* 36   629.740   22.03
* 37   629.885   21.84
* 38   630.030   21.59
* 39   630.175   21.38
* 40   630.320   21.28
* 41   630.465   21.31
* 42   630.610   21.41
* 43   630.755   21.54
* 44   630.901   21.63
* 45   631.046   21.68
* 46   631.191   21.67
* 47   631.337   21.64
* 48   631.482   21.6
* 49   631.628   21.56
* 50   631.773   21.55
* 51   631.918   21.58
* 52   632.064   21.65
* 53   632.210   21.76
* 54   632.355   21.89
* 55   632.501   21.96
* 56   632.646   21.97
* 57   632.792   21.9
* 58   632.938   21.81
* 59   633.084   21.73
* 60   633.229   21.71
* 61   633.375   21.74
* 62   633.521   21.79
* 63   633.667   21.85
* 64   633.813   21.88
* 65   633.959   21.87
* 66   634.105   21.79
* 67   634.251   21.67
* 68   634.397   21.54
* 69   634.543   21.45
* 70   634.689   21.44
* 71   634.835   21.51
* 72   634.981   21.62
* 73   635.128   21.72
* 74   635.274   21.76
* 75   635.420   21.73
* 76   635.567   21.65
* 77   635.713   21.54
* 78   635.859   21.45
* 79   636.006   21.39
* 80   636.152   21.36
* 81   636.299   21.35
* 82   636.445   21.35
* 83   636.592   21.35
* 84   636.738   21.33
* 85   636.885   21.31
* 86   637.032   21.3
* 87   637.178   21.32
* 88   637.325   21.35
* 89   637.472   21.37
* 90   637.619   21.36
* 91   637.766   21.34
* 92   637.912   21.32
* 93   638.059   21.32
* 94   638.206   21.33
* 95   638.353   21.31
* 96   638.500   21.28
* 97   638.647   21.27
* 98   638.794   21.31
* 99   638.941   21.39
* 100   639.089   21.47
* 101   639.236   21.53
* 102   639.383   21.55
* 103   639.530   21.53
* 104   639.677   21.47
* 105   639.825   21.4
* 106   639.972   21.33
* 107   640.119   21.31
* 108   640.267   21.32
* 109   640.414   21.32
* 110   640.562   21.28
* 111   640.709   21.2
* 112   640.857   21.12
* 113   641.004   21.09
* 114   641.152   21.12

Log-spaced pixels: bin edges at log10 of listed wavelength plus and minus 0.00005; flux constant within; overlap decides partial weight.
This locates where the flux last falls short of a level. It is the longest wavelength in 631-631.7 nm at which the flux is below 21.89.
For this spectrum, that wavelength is 631.628 nm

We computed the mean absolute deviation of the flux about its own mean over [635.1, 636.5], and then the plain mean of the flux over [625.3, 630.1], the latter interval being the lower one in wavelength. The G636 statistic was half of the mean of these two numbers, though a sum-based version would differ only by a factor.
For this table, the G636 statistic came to 5.53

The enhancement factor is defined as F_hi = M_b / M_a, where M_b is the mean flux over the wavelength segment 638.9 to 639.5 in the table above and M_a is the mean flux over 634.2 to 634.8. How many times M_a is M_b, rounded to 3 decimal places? 0.998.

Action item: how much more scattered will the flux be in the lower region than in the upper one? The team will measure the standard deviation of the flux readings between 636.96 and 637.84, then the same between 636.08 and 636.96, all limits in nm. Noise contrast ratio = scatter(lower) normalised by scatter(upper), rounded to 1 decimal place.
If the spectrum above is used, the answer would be 0.7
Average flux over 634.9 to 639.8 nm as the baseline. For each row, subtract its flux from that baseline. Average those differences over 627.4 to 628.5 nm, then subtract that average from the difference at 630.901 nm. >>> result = 0.27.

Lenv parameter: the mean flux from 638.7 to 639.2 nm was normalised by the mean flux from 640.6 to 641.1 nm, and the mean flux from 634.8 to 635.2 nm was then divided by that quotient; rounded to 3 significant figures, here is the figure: 21.4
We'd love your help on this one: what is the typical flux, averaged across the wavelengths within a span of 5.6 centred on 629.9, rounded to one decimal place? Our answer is 21.8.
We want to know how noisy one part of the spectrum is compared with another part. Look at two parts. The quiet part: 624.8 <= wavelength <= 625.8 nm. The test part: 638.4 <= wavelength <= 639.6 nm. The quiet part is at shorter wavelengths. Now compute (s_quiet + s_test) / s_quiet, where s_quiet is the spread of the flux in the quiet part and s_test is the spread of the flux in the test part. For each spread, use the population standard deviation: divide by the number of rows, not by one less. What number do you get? 3.0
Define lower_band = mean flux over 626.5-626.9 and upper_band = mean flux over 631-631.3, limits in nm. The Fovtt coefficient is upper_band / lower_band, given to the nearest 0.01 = 0.99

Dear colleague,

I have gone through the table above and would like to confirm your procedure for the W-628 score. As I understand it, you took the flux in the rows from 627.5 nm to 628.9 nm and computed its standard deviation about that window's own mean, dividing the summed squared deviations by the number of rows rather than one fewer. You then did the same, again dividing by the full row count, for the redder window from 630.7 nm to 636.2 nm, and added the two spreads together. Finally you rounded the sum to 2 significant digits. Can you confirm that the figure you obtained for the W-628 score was 0.28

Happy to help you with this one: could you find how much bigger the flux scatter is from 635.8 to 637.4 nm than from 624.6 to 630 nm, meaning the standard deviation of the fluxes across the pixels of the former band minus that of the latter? -0.106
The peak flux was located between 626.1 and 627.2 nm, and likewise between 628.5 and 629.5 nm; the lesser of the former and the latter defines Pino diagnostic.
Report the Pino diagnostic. 22.2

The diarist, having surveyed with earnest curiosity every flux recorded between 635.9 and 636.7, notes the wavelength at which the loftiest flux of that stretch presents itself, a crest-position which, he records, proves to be 636.006 nm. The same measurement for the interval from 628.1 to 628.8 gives 628.725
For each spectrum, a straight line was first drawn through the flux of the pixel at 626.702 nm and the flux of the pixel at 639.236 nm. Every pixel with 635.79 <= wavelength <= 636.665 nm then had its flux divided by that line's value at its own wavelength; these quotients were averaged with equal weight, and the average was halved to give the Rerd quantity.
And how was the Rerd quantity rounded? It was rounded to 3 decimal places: 0.495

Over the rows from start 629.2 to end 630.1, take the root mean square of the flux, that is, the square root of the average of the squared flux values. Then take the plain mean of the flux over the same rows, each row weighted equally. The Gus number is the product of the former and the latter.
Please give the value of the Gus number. 484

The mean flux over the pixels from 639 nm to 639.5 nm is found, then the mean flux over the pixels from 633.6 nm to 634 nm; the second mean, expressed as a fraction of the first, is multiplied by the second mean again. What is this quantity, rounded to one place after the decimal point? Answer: 22.2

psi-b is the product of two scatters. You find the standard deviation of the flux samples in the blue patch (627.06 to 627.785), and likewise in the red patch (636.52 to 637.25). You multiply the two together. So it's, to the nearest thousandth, 0.000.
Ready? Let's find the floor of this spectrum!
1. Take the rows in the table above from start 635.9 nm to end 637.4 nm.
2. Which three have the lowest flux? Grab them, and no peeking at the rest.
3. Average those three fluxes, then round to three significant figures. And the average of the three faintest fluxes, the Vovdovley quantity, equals 21.3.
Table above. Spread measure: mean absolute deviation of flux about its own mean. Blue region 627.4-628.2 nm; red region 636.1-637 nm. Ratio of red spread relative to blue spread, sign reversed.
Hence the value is -0.62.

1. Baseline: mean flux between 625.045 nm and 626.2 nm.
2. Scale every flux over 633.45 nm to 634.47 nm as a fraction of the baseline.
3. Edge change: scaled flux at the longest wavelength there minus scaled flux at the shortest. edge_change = -0.011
